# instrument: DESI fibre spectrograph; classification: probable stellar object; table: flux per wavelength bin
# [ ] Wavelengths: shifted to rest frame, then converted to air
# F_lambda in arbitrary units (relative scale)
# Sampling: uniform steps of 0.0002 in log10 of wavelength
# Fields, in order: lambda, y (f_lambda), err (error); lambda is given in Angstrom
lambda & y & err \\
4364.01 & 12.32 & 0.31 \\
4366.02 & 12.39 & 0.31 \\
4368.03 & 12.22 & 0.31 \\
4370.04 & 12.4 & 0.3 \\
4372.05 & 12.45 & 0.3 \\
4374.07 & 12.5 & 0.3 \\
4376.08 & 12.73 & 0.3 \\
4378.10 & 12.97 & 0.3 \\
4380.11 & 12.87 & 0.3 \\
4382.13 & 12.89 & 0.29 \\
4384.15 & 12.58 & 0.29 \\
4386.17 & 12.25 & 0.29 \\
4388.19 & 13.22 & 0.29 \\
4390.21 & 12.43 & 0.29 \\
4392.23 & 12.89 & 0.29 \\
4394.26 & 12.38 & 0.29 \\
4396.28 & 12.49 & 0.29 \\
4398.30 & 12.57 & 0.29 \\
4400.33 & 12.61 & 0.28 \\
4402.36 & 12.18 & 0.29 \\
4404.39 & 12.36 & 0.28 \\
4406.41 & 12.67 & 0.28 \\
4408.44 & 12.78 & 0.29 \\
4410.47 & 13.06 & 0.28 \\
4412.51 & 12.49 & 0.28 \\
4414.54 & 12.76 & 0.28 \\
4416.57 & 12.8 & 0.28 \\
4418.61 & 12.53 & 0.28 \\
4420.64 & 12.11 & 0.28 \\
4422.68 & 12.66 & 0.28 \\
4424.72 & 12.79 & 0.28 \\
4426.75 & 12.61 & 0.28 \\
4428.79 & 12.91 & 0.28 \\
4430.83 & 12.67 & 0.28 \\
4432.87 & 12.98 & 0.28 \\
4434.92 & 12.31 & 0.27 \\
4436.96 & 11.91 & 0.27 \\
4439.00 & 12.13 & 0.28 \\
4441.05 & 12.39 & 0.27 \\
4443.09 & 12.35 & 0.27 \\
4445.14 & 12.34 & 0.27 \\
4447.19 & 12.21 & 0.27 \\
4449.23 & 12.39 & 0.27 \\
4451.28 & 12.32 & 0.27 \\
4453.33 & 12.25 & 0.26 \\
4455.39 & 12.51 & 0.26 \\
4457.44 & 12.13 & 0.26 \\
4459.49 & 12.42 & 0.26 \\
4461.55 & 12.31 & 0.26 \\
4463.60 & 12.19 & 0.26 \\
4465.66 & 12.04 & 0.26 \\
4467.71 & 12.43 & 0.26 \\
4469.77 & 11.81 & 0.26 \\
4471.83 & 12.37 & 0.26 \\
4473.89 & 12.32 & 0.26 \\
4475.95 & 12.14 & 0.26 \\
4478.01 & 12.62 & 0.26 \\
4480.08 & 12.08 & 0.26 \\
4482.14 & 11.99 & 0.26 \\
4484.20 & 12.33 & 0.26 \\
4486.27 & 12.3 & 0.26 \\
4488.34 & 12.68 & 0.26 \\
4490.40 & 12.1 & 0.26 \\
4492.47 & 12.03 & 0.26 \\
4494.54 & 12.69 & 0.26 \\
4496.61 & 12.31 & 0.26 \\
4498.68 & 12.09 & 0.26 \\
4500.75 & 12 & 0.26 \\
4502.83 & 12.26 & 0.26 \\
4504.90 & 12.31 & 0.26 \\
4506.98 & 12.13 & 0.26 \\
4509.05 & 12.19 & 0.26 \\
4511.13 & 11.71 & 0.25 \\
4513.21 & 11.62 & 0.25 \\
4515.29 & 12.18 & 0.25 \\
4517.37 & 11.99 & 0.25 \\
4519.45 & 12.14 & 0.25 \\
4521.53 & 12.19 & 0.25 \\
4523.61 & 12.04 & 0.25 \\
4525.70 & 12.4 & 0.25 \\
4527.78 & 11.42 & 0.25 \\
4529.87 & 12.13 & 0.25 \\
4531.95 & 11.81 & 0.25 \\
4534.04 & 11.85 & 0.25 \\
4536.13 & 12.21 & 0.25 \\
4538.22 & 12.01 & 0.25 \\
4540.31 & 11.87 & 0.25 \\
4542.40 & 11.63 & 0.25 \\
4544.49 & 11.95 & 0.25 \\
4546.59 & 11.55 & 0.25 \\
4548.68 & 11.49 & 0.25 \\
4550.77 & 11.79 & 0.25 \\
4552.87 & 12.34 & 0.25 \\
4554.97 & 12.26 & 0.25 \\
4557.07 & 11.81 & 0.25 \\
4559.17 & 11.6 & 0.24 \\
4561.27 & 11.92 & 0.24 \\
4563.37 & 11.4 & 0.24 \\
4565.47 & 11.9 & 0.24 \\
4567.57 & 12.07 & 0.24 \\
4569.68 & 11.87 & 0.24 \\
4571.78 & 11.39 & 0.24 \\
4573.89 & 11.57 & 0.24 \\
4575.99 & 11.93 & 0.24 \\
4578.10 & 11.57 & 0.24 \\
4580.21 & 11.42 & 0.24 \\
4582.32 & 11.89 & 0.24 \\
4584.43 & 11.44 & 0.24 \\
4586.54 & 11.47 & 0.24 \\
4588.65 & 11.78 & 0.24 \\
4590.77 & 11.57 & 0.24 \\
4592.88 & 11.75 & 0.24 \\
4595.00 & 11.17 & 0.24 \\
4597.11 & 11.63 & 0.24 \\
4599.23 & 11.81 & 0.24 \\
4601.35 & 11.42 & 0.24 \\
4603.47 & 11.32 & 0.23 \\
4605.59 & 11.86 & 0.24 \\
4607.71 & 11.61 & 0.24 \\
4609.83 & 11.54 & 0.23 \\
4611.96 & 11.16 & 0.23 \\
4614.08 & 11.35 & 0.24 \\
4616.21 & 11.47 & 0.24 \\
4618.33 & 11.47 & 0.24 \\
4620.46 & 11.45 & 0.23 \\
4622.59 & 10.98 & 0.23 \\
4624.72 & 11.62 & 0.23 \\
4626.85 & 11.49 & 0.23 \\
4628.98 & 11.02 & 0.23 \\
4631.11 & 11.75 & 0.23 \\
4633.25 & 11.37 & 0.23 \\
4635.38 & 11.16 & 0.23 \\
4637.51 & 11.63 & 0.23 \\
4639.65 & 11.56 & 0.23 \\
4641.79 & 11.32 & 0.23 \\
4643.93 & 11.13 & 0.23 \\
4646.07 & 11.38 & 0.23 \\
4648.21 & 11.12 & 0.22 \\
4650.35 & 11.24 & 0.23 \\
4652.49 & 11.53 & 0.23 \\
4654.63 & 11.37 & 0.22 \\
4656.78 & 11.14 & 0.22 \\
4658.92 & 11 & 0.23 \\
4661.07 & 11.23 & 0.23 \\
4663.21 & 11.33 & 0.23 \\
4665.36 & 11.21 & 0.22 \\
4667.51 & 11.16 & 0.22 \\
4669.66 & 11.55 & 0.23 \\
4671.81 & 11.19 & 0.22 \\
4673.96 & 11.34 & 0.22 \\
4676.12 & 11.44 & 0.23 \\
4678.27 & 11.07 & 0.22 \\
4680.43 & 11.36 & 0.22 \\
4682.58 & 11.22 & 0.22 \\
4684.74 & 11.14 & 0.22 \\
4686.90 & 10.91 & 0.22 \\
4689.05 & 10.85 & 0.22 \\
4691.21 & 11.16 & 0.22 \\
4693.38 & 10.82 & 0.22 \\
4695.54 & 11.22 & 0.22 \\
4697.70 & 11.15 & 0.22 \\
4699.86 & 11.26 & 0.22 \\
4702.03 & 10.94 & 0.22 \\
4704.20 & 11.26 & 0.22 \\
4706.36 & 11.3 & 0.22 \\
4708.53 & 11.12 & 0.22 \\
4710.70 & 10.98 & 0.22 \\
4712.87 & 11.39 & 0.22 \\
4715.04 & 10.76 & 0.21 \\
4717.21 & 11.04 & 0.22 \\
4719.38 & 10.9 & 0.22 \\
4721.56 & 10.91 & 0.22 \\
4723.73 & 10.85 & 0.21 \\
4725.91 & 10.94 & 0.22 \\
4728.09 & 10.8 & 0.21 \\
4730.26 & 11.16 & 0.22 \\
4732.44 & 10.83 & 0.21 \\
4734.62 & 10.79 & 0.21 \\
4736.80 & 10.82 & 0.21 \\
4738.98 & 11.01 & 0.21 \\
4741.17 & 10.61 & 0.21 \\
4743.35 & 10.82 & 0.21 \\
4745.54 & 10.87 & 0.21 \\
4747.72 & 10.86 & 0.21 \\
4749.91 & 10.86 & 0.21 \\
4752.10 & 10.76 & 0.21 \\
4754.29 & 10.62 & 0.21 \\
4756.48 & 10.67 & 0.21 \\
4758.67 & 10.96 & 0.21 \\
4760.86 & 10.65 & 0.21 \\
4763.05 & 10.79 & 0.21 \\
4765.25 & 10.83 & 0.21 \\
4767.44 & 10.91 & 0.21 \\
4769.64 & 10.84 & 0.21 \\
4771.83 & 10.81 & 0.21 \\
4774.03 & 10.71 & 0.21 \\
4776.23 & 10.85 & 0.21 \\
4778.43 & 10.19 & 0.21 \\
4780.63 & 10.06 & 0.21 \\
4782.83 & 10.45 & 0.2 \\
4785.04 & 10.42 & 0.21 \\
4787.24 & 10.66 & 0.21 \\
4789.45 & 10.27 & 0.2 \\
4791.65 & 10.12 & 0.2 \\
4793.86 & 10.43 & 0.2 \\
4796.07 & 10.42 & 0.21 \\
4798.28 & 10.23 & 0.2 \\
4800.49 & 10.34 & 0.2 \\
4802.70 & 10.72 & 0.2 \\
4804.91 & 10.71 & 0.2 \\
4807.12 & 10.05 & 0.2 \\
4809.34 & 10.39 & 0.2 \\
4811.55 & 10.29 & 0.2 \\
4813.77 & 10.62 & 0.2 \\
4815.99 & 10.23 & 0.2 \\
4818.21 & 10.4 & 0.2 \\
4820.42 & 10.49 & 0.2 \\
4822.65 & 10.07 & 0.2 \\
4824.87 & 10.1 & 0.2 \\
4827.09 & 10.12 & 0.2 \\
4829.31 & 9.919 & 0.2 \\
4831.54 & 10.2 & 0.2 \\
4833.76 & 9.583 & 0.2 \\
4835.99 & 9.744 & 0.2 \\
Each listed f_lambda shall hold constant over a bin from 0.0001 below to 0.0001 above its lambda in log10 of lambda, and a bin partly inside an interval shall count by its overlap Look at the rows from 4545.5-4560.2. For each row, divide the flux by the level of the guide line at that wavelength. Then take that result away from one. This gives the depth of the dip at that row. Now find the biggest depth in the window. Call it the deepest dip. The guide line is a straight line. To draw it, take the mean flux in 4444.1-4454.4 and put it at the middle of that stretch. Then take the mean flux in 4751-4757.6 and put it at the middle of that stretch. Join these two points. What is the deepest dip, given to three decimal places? 0.024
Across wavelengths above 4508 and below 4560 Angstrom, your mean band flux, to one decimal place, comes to 11.9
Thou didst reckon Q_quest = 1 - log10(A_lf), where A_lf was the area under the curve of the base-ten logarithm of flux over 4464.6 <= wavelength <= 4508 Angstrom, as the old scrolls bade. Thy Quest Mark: -0.674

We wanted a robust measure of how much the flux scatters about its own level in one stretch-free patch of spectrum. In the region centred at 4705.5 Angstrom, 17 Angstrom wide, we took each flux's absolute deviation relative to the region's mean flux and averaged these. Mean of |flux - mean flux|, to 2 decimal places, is 0.13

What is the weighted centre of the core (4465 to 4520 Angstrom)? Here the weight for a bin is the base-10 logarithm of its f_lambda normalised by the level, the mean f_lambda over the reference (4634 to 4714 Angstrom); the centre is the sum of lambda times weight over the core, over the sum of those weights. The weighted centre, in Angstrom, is 4491.3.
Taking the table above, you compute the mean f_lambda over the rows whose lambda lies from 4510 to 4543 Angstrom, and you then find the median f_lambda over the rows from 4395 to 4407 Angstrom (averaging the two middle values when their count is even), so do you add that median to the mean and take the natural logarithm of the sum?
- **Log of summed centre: 3.20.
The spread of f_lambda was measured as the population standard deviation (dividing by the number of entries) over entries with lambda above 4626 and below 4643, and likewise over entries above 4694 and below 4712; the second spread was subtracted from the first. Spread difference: 0.10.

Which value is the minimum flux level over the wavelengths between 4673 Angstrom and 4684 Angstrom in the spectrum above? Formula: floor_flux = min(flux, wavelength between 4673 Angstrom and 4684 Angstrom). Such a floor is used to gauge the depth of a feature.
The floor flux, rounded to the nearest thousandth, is 11.070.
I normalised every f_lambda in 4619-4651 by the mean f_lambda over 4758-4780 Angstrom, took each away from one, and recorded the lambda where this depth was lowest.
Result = 4631.11 Angstrom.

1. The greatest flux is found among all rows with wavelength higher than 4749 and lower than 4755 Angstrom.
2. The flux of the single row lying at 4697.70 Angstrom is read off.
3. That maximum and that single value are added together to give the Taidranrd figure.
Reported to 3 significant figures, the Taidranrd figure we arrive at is 22.0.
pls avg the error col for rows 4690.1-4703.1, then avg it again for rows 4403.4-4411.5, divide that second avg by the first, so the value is 1.28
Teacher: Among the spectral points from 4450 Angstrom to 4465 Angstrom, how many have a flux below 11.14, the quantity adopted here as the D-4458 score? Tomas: 0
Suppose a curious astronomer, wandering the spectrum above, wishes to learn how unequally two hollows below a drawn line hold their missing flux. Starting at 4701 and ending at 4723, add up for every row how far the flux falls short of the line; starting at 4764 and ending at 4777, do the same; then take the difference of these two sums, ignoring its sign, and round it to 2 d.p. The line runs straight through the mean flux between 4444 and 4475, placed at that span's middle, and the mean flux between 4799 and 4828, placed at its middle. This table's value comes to 0.13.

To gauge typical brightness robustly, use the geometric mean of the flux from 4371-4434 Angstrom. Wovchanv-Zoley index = 12.6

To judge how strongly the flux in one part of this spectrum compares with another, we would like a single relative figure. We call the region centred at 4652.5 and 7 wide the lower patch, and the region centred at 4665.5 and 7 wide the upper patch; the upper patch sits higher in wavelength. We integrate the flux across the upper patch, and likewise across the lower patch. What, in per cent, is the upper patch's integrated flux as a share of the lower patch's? 99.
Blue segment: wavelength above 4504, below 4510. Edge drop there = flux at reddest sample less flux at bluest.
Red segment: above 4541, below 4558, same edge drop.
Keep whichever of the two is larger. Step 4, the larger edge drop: 0.2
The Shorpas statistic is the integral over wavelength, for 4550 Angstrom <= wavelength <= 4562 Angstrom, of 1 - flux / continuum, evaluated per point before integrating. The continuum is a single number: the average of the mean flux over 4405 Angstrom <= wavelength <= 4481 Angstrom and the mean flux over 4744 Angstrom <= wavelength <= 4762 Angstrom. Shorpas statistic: -0.4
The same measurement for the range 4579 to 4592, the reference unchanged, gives 0.0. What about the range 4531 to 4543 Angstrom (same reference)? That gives -0.3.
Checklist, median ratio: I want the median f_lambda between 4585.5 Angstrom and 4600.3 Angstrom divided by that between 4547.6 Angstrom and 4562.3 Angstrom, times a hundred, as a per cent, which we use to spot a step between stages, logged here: 98.5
